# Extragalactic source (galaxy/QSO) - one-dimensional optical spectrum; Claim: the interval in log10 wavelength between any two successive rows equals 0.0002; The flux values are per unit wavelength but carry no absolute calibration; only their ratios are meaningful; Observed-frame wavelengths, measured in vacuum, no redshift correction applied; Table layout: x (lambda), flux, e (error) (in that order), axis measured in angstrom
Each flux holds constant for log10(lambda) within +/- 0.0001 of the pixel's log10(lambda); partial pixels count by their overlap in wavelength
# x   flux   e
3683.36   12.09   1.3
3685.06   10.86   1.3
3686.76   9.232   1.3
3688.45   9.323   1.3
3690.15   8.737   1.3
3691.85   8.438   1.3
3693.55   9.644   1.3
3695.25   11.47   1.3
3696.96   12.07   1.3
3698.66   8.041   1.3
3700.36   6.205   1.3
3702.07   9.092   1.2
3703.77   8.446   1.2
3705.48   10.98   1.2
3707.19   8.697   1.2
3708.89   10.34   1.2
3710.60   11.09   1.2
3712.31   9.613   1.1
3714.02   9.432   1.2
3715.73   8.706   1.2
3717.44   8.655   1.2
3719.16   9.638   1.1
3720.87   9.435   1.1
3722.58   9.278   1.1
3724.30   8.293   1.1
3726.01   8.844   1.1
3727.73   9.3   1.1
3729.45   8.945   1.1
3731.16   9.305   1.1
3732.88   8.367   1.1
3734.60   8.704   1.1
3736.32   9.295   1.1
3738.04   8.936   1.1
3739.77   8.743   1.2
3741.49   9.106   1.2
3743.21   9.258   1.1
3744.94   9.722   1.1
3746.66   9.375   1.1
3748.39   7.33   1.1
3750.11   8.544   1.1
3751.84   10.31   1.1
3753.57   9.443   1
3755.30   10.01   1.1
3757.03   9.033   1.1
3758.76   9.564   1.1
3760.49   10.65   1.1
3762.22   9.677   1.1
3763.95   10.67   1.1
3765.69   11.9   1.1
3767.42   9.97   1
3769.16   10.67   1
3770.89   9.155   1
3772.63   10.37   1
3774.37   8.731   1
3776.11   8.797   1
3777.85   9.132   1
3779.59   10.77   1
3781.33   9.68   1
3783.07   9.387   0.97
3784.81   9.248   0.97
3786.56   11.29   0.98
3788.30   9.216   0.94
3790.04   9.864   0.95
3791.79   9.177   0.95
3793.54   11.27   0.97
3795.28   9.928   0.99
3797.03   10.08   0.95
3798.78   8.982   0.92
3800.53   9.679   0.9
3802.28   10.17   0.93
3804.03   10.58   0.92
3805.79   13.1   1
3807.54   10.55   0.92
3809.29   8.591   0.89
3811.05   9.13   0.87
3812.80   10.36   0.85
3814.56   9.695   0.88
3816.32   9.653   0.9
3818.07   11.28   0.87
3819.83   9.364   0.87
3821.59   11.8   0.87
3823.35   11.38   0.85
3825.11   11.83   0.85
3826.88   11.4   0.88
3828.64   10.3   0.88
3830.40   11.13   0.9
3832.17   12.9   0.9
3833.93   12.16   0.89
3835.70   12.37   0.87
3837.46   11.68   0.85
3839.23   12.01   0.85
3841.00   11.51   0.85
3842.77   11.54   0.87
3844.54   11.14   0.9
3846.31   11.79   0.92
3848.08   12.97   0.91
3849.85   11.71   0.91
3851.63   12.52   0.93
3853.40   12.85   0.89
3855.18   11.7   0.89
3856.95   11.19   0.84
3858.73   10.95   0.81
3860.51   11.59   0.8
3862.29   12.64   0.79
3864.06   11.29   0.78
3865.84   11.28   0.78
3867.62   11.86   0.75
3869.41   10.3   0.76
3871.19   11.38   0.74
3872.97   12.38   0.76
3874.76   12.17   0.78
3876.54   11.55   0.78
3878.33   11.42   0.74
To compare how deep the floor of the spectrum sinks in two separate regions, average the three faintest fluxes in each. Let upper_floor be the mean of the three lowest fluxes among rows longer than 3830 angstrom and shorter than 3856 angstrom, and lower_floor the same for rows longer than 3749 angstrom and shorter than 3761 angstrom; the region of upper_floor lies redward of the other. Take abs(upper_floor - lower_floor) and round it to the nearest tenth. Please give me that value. 2.3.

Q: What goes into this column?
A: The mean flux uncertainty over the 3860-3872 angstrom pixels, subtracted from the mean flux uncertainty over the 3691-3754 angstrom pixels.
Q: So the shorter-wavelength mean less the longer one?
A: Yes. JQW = 0.39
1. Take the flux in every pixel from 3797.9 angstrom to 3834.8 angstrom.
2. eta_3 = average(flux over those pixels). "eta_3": 10.7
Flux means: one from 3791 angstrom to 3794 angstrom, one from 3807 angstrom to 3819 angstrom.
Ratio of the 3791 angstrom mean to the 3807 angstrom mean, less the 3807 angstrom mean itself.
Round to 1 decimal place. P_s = -8.9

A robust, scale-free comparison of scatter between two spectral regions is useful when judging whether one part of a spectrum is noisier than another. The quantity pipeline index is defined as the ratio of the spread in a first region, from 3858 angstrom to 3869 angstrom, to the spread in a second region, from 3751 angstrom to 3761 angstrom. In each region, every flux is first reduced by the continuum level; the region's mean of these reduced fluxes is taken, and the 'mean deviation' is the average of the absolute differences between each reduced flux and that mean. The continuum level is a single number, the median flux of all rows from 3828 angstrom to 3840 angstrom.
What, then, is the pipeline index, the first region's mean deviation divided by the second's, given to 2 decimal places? 0.89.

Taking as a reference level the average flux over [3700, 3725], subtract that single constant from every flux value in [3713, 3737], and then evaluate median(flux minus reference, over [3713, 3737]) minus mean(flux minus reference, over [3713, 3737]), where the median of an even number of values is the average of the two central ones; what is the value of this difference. 0.10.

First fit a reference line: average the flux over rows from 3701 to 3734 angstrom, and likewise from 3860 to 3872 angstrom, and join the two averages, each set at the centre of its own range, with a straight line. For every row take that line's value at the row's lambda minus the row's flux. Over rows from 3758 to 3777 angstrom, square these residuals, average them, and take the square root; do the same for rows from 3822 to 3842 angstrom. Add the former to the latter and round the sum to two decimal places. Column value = 1.91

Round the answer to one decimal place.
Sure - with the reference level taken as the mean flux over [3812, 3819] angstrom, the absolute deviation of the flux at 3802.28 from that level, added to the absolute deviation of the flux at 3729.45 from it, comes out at 1.4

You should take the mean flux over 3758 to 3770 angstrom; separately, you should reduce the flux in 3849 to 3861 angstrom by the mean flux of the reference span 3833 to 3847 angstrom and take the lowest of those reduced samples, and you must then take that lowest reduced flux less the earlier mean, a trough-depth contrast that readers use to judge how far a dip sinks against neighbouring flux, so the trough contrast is -11.3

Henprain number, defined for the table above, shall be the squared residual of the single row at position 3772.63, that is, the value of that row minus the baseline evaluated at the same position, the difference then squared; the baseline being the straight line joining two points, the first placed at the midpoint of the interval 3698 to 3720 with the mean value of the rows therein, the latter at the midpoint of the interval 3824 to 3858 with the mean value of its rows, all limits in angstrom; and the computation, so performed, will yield 0.00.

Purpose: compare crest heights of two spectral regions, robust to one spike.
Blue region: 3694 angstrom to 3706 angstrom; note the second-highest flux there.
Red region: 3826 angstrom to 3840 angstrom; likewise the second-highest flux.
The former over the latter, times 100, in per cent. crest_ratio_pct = 93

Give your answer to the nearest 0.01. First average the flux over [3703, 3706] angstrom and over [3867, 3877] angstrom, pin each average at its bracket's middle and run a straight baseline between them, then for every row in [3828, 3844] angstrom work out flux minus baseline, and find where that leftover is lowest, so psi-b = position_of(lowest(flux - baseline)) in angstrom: 3828.64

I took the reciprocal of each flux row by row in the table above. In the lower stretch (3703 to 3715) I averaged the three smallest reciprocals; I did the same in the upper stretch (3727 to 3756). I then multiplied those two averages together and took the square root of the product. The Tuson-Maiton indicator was 0.096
